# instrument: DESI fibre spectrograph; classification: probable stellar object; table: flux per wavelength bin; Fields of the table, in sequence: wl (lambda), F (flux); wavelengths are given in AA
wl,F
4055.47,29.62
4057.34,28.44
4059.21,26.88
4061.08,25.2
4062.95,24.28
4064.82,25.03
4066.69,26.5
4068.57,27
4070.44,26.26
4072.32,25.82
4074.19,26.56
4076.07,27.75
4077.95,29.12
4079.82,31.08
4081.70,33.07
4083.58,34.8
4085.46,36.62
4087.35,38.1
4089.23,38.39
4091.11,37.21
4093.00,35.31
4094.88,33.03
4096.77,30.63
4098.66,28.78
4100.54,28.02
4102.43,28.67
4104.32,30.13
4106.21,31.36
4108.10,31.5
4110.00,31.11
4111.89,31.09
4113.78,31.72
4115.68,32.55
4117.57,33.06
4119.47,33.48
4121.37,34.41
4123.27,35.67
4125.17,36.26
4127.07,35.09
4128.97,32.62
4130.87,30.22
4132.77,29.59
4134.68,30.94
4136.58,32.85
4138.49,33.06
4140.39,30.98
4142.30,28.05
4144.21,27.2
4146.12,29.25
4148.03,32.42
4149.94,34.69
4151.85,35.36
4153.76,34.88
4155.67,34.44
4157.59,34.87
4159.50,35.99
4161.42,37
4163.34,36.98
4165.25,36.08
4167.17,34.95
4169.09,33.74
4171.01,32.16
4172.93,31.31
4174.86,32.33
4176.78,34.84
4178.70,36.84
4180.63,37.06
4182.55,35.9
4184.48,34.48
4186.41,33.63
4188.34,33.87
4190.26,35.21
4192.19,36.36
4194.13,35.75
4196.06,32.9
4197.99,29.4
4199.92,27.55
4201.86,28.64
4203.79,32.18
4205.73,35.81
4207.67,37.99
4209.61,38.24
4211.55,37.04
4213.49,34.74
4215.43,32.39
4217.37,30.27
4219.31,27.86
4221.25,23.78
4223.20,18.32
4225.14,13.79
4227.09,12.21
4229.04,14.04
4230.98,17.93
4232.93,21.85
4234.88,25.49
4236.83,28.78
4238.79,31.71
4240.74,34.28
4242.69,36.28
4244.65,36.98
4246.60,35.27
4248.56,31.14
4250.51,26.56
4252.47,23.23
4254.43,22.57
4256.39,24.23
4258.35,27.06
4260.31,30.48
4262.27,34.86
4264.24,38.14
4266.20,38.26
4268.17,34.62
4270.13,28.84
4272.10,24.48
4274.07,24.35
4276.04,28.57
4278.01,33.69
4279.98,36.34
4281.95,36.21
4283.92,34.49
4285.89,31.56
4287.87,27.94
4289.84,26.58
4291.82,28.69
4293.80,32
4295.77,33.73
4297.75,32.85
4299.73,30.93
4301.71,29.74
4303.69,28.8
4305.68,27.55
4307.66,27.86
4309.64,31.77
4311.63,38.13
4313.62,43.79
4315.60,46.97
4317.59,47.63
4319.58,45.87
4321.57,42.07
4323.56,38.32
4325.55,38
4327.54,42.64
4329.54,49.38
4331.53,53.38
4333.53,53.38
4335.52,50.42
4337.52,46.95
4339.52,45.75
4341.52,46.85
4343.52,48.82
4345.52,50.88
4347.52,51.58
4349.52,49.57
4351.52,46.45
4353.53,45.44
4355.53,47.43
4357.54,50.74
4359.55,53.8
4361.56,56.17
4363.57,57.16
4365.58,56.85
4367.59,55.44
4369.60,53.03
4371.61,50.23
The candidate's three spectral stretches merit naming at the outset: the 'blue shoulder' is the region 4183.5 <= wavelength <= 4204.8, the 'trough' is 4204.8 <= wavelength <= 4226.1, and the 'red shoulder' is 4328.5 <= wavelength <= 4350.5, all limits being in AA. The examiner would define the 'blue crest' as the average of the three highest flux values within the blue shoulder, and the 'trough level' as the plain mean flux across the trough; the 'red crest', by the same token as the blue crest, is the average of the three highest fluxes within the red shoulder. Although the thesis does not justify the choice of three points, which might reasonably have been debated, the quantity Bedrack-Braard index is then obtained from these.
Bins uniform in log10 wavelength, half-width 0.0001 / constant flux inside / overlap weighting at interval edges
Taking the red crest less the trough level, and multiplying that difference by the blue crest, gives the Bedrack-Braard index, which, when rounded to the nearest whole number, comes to 814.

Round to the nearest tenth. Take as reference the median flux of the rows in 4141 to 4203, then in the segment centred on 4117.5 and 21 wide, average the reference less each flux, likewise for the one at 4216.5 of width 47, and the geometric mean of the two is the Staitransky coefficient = 3.0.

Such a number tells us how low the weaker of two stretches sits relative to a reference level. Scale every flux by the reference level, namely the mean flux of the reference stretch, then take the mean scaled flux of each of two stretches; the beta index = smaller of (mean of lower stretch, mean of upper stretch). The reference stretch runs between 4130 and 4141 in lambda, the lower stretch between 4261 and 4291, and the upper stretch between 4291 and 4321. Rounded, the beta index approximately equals 1.02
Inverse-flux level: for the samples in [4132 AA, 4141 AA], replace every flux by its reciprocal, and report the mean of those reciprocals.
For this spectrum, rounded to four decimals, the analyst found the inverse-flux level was 0.0318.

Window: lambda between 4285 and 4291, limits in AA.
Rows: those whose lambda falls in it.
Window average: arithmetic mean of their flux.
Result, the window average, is 29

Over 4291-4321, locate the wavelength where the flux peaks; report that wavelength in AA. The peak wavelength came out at 4317.59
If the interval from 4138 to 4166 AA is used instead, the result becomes 4161.42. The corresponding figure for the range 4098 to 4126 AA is 4125.17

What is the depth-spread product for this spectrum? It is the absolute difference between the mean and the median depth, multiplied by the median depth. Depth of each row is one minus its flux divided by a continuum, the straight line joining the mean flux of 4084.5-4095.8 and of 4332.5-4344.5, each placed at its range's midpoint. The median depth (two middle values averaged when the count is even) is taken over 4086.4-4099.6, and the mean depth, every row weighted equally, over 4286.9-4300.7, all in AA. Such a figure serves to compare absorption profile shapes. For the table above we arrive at 0.011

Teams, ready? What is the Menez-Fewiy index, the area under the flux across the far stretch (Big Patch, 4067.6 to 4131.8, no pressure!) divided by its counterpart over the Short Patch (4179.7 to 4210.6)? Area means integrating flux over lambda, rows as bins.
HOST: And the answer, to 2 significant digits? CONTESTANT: 1.9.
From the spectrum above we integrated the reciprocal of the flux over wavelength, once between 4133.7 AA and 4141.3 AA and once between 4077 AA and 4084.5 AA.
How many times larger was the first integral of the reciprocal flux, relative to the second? 1.01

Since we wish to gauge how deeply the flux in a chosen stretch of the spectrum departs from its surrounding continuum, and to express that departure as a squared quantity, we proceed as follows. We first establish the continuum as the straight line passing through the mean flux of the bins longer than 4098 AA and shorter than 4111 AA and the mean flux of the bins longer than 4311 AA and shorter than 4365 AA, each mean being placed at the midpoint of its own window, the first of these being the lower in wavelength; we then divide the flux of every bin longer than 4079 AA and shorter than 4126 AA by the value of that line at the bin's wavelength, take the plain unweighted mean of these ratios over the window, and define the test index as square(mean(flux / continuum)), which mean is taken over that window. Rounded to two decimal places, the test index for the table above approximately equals 1.23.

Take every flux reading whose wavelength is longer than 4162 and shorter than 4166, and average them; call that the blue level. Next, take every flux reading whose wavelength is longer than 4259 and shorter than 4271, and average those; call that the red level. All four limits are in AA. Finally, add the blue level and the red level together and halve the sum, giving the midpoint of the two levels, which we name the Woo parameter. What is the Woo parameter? 35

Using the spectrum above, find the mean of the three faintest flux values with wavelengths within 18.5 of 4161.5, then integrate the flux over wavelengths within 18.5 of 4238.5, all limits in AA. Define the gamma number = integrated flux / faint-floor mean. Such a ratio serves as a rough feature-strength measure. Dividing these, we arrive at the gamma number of 32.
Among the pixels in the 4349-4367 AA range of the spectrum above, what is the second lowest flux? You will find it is 46.45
